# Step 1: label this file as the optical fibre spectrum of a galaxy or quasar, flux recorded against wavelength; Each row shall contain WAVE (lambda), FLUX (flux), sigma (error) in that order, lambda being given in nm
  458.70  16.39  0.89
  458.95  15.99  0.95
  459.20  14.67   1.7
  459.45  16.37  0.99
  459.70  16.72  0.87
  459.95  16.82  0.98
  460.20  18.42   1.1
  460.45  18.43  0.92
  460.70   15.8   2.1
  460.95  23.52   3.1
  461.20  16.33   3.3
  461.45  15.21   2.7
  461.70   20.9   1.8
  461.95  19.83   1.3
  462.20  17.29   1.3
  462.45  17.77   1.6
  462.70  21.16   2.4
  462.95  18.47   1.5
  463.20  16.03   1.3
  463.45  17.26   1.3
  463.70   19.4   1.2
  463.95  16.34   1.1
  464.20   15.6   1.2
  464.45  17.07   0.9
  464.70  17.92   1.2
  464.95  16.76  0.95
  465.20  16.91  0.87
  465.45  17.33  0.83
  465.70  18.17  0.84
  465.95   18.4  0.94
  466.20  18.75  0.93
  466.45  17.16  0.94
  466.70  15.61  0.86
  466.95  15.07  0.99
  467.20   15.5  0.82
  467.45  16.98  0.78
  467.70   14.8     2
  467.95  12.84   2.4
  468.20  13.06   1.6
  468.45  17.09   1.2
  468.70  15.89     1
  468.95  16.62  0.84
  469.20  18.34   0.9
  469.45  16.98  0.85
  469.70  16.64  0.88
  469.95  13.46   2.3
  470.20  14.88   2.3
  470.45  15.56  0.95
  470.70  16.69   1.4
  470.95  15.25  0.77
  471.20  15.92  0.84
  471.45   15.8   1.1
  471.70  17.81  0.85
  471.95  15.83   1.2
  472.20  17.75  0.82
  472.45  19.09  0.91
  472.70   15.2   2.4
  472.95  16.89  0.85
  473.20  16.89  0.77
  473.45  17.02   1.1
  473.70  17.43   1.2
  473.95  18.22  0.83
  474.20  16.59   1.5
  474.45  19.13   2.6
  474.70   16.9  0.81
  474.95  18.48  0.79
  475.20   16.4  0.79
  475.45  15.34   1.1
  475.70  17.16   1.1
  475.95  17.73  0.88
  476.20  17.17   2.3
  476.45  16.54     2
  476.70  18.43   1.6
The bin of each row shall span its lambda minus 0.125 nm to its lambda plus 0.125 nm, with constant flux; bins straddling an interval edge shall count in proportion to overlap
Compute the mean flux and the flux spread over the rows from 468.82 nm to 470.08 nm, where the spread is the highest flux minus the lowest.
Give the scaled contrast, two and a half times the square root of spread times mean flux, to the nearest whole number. 22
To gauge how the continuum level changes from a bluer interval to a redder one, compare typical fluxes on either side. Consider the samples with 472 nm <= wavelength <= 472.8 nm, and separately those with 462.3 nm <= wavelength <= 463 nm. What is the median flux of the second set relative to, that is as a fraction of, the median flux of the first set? 1.04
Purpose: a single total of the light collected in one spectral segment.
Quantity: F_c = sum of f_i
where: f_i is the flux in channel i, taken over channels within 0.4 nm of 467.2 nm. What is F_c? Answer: 48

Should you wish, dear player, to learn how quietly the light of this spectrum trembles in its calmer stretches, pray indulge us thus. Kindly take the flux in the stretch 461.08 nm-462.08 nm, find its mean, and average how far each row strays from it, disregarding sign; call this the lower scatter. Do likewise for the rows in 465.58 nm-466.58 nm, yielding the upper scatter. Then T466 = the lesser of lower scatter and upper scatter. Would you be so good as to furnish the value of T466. 0.48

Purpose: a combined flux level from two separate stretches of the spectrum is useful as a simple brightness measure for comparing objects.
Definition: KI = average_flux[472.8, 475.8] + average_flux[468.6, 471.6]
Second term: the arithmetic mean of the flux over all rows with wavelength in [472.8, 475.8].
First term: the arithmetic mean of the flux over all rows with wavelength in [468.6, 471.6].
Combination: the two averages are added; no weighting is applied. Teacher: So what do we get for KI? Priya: 33.2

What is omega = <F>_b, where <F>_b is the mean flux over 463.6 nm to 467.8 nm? 16.9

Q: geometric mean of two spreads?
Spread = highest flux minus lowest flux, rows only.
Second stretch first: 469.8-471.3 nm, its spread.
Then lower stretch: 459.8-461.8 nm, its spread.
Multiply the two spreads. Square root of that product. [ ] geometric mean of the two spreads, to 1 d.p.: 5.2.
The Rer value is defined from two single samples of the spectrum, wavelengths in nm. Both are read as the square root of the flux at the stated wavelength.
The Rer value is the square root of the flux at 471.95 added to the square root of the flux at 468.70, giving 7.96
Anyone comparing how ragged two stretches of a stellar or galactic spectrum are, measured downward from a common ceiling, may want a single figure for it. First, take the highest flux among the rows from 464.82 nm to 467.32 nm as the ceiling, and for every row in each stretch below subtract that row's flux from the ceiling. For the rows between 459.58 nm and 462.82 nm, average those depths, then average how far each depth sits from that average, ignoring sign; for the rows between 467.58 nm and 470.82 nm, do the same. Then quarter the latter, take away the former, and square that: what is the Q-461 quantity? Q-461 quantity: 2.4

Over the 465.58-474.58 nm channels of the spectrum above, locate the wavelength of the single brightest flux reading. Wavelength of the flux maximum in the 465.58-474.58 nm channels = 474.45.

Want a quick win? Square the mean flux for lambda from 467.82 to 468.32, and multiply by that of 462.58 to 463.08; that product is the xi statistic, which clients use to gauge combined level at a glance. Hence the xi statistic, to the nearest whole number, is 3323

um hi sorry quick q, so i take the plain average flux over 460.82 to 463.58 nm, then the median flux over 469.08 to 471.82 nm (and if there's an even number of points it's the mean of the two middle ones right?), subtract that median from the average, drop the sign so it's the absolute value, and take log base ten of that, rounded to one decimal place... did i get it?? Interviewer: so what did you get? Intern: 0.4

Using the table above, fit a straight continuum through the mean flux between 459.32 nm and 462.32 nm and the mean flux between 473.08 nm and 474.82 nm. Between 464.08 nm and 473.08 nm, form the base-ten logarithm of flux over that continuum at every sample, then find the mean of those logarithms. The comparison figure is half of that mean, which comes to -0.017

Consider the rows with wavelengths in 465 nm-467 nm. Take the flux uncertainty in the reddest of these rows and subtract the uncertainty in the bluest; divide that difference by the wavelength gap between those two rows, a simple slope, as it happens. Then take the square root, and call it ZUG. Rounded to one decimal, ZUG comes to 0.3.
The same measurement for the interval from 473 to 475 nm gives 0.1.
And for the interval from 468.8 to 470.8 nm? 0.6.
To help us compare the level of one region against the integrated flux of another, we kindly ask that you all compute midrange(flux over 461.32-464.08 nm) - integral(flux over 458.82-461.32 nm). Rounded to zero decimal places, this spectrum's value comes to -25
